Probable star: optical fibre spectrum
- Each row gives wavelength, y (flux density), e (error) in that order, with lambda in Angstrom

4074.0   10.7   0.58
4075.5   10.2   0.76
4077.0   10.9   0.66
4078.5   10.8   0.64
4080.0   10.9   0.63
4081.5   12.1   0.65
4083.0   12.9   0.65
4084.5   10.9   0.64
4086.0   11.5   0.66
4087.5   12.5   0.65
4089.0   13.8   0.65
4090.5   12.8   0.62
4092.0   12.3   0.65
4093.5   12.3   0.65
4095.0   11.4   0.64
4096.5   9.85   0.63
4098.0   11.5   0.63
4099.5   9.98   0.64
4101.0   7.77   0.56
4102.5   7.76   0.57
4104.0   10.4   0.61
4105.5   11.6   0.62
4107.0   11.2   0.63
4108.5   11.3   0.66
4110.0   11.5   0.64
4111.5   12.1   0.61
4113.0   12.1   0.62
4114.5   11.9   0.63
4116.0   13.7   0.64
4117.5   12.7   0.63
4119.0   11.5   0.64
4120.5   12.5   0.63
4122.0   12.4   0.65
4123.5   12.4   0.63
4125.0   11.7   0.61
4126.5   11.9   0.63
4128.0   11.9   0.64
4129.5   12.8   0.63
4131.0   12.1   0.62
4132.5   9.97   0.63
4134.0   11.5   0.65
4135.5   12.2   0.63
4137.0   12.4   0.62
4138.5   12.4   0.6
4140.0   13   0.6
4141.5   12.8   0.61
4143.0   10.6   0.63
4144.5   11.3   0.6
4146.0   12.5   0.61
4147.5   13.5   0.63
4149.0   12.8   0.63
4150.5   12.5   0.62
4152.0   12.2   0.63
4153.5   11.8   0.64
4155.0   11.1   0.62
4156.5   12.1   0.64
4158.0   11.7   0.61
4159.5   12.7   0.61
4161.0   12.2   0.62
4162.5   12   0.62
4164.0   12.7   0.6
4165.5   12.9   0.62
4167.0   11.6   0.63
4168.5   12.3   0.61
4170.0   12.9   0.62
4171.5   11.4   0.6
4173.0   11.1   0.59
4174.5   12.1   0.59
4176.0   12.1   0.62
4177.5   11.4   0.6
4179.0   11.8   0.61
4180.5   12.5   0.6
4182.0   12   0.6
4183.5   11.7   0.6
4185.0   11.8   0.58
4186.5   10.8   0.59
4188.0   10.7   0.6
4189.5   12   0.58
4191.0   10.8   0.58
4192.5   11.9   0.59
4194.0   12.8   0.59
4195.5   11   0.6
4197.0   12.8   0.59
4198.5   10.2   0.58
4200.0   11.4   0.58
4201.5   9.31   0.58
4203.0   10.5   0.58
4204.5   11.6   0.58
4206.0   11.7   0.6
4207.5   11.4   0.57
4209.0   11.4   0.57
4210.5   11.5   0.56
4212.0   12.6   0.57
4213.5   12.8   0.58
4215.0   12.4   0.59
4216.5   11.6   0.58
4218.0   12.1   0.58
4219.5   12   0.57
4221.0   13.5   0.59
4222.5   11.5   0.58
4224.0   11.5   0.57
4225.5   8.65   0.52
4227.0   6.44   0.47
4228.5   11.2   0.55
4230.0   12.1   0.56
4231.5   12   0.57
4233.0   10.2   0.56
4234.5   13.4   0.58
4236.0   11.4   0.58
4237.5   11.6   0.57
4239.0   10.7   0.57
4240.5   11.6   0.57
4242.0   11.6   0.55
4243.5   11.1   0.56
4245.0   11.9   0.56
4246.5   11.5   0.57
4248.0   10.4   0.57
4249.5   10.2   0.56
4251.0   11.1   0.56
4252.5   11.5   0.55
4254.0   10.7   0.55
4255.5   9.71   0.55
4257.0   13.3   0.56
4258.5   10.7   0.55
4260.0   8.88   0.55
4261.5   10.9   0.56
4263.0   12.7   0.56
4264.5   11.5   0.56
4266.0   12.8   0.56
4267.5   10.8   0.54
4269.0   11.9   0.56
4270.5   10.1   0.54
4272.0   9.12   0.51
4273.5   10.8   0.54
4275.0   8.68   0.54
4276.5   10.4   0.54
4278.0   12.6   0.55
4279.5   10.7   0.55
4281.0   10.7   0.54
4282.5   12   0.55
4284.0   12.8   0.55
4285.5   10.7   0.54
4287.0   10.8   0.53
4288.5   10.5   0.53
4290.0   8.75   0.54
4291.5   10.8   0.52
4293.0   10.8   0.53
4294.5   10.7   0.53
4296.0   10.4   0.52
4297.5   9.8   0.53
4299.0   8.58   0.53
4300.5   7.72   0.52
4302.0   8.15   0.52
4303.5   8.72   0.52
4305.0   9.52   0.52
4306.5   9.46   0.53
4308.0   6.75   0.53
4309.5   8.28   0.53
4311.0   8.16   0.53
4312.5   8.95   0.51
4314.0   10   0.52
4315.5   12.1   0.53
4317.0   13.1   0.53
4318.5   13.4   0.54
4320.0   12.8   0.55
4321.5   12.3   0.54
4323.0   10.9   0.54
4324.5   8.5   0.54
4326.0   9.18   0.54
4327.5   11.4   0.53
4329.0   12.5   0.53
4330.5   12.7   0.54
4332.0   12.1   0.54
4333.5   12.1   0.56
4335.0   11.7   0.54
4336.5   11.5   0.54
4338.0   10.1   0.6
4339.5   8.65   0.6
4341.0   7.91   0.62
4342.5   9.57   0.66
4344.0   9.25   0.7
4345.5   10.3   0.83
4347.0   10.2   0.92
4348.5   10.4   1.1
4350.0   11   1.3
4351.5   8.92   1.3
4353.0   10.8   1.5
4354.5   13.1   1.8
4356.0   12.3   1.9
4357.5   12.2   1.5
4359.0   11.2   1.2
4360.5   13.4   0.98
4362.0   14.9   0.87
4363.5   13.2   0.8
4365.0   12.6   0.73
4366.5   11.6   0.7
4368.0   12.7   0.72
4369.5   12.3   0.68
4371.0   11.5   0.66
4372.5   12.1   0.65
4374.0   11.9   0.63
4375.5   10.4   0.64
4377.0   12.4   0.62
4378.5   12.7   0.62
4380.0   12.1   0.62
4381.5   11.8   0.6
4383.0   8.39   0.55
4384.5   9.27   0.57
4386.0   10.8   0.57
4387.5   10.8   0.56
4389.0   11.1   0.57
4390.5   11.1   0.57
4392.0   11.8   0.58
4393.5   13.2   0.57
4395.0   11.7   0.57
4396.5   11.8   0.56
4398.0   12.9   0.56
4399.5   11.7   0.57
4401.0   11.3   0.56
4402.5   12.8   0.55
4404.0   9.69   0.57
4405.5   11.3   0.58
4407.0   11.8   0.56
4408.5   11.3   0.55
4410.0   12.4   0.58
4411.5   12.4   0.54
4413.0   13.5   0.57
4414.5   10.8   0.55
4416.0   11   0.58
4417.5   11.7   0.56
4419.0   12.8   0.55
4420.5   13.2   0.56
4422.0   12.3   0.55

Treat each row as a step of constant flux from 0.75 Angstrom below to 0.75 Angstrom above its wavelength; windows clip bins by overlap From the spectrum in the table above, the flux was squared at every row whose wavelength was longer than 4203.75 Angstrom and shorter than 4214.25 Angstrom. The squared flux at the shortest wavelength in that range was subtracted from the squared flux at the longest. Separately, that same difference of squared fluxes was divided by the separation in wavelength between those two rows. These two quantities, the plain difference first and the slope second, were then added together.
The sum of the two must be 33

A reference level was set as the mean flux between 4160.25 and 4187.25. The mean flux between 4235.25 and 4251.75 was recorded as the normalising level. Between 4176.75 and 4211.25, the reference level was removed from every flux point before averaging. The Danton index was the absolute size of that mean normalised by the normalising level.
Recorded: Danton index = 0.047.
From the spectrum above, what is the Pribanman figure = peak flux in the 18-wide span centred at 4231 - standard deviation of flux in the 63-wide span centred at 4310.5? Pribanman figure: 11.7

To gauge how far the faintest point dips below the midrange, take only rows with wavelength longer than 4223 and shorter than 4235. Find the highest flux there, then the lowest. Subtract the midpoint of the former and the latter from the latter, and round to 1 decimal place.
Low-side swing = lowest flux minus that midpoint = -3.5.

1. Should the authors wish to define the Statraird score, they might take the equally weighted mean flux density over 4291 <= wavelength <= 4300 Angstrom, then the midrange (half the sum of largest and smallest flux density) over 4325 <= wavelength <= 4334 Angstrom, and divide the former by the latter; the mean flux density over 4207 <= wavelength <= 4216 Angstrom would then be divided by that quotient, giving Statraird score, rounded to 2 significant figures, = 13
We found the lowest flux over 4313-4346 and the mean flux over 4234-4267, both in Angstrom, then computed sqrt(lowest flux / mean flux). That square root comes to 0.836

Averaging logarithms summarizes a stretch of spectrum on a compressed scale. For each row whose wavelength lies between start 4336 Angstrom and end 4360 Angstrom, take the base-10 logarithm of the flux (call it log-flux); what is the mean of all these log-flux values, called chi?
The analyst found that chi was 1.02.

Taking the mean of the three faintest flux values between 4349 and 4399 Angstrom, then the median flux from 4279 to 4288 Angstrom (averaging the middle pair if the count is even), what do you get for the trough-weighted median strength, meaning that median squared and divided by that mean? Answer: 13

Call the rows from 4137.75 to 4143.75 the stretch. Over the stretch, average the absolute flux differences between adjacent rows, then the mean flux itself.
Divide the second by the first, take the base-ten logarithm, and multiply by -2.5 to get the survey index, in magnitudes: -2.7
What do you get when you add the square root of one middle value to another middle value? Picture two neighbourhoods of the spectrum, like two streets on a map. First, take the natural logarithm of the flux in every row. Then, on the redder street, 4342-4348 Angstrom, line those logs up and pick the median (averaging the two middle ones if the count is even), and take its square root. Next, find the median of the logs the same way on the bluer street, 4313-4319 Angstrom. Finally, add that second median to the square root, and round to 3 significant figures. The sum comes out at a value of 4.05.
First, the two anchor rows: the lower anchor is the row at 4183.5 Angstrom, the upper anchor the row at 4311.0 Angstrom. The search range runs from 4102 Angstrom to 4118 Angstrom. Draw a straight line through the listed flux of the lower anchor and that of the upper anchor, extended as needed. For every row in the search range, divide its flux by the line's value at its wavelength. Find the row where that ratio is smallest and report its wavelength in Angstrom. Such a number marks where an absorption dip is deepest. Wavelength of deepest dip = 4102.5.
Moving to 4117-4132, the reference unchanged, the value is 4119.0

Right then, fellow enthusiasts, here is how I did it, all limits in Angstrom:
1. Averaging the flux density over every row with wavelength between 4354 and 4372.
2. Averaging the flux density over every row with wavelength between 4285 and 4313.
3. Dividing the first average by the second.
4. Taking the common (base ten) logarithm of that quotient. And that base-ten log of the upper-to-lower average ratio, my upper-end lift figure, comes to 0.129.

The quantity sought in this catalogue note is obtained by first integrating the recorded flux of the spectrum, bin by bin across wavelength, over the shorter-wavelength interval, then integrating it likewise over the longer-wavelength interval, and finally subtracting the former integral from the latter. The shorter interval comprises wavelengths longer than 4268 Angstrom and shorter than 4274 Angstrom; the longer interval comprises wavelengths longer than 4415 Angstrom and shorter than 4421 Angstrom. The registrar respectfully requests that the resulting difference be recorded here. 10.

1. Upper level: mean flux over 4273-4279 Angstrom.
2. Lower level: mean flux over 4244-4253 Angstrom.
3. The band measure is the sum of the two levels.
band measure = 21.7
